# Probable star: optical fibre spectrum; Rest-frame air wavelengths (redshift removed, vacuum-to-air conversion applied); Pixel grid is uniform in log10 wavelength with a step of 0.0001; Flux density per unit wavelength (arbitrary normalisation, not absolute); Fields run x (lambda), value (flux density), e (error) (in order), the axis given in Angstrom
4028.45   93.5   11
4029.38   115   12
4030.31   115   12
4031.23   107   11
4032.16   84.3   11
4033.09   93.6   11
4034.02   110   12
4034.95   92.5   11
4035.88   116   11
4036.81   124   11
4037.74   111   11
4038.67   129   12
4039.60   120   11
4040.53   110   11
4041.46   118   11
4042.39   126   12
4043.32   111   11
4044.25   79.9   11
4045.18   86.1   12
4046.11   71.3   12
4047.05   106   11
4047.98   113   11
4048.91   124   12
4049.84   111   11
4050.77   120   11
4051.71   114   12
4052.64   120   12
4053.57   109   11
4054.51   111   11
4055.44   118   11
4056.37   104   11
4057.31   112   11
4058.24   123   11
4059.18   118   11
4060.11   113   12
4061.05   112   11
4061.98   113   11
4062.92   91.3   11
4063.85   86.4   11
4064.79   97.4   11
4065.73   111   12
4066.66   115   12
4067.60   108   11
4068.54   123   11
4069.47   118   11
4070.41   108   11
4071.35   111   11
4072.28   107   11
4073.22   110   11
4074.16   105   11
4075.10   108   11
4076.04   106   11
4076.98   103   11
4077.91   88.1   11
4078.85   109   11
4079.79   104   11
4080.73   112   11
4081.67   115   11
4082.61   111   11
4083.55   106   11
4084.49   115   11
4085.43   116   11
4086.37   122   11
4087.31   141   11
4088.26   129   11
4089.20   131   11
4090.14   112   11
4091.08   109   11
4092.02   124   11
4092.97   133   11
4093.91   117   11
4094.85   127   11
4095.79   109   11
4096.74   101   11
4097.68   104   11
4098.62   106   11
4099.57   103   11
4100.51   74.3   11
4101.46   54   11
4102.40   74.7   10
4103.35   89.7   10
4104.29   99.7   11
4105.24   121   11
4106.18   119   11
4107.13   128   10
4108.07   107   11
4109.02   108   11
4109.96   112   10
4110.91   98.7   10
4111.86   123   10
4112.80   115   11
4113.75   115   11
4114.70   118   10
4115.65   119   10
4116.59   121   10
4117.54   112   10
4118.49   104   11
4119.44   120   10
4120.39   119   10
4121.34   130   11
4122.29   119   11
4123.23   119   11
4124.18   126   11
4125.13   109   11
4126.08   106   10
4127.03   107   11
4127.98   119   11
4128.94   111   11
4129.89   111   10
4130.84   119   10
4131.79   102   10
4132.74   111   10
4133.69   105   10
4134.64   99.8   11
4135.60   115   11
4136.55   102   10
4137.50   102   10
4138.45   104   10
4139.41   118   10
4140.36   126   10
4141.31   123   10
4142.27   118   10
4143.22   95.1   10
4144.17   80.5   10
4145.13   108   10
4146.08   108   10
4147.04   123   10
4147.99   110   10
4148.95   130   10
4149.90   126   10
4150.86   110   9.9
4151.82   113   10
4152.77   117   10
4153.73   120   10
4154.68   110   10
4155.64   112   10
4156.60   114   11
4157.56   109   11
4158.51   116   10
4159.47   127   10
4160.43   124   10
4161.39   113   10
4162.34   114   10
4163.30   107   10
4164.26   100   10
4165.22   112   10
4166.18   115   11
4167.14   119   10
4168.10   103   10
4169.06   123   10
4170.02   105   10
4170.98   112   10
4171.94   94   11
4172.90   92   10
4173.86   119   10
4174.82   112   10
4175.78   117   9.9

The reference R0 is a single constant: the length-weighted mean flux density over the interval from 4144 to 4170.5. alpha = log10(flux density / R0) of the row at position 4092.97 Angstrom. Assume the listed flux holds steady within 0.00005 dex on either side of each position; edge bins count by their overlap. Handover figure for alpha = 0.069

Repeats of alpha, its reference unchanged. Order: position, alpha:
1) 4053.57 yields -0.018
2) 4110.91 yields -0.061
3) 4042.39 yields 0.045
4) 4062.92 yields -0.095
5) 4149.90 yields 0.045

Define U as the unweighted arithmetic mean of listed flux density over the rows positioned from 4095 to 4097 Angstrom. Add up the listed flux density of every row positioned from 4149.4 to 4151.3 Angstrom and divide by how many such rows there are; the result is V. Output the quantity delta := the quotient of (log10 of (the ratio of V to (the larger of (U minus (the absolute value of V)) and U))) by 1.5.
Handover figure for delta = 0.034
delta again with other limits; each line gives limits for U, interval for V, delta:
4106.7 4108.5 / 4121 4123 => 0.017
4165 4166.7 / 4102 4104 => -0.093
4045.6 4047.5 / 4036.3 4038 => 0.082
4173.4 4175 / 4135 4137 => -0.018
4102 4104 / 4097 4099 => 0.071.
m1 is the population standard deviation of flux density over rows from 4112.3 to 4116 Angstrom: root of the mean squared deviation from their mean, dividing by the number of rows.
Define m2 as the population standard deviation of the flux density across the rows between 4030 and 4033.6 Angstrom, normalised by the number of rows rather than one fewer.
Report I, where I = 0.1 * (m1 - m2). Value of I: -1.01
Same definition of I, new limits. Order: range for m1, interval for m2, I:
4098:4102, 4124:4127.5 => 1.33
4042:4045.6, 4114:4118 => 1.53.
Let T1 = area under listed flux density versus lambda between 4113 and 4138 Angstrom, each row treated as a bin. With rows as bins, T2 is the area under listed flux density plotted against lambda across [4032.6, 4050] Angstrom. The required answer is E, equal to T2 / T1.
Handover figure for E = 0.7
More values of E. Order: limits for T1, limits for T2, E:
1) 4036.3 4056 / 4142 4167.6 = 1.3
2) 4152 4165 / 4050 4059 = 0.7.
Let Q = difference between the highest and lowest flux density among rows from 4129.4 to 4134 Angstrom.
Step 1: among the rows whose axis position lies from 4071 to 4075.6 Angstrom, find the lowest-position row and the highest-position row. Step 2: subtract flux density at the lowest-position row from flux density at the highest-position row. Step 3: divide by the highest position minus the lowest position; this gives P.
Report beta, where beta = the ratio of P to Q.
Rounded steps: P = -1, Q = 17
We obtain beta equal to -0.05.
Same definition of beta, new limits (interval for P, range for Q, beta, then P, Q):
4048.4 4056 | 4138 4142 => -0.04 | -1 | 22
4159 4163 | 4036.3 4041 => -0.24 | -5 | 19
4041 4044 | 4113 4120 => -0.22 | -4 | 17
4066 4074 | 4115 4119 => -0.04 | -1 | 17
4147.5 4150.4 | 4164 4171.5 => 0.36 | 8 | 23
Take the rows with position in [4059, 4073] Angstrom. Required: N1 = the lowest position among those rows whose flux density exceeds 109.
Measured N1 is 4059.18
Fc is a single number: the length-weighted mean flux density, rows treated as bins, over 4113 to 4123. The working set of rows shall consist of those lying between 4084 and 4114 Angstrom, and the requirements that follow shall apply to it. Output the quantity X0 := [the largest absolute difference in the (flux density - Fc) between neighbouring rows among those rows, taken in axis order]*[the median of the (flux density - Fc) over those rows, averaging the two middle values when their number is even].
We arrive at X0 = -119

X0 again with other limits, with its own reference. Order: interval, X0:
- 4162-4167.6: -56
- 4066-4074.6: -115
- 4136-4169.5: -128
